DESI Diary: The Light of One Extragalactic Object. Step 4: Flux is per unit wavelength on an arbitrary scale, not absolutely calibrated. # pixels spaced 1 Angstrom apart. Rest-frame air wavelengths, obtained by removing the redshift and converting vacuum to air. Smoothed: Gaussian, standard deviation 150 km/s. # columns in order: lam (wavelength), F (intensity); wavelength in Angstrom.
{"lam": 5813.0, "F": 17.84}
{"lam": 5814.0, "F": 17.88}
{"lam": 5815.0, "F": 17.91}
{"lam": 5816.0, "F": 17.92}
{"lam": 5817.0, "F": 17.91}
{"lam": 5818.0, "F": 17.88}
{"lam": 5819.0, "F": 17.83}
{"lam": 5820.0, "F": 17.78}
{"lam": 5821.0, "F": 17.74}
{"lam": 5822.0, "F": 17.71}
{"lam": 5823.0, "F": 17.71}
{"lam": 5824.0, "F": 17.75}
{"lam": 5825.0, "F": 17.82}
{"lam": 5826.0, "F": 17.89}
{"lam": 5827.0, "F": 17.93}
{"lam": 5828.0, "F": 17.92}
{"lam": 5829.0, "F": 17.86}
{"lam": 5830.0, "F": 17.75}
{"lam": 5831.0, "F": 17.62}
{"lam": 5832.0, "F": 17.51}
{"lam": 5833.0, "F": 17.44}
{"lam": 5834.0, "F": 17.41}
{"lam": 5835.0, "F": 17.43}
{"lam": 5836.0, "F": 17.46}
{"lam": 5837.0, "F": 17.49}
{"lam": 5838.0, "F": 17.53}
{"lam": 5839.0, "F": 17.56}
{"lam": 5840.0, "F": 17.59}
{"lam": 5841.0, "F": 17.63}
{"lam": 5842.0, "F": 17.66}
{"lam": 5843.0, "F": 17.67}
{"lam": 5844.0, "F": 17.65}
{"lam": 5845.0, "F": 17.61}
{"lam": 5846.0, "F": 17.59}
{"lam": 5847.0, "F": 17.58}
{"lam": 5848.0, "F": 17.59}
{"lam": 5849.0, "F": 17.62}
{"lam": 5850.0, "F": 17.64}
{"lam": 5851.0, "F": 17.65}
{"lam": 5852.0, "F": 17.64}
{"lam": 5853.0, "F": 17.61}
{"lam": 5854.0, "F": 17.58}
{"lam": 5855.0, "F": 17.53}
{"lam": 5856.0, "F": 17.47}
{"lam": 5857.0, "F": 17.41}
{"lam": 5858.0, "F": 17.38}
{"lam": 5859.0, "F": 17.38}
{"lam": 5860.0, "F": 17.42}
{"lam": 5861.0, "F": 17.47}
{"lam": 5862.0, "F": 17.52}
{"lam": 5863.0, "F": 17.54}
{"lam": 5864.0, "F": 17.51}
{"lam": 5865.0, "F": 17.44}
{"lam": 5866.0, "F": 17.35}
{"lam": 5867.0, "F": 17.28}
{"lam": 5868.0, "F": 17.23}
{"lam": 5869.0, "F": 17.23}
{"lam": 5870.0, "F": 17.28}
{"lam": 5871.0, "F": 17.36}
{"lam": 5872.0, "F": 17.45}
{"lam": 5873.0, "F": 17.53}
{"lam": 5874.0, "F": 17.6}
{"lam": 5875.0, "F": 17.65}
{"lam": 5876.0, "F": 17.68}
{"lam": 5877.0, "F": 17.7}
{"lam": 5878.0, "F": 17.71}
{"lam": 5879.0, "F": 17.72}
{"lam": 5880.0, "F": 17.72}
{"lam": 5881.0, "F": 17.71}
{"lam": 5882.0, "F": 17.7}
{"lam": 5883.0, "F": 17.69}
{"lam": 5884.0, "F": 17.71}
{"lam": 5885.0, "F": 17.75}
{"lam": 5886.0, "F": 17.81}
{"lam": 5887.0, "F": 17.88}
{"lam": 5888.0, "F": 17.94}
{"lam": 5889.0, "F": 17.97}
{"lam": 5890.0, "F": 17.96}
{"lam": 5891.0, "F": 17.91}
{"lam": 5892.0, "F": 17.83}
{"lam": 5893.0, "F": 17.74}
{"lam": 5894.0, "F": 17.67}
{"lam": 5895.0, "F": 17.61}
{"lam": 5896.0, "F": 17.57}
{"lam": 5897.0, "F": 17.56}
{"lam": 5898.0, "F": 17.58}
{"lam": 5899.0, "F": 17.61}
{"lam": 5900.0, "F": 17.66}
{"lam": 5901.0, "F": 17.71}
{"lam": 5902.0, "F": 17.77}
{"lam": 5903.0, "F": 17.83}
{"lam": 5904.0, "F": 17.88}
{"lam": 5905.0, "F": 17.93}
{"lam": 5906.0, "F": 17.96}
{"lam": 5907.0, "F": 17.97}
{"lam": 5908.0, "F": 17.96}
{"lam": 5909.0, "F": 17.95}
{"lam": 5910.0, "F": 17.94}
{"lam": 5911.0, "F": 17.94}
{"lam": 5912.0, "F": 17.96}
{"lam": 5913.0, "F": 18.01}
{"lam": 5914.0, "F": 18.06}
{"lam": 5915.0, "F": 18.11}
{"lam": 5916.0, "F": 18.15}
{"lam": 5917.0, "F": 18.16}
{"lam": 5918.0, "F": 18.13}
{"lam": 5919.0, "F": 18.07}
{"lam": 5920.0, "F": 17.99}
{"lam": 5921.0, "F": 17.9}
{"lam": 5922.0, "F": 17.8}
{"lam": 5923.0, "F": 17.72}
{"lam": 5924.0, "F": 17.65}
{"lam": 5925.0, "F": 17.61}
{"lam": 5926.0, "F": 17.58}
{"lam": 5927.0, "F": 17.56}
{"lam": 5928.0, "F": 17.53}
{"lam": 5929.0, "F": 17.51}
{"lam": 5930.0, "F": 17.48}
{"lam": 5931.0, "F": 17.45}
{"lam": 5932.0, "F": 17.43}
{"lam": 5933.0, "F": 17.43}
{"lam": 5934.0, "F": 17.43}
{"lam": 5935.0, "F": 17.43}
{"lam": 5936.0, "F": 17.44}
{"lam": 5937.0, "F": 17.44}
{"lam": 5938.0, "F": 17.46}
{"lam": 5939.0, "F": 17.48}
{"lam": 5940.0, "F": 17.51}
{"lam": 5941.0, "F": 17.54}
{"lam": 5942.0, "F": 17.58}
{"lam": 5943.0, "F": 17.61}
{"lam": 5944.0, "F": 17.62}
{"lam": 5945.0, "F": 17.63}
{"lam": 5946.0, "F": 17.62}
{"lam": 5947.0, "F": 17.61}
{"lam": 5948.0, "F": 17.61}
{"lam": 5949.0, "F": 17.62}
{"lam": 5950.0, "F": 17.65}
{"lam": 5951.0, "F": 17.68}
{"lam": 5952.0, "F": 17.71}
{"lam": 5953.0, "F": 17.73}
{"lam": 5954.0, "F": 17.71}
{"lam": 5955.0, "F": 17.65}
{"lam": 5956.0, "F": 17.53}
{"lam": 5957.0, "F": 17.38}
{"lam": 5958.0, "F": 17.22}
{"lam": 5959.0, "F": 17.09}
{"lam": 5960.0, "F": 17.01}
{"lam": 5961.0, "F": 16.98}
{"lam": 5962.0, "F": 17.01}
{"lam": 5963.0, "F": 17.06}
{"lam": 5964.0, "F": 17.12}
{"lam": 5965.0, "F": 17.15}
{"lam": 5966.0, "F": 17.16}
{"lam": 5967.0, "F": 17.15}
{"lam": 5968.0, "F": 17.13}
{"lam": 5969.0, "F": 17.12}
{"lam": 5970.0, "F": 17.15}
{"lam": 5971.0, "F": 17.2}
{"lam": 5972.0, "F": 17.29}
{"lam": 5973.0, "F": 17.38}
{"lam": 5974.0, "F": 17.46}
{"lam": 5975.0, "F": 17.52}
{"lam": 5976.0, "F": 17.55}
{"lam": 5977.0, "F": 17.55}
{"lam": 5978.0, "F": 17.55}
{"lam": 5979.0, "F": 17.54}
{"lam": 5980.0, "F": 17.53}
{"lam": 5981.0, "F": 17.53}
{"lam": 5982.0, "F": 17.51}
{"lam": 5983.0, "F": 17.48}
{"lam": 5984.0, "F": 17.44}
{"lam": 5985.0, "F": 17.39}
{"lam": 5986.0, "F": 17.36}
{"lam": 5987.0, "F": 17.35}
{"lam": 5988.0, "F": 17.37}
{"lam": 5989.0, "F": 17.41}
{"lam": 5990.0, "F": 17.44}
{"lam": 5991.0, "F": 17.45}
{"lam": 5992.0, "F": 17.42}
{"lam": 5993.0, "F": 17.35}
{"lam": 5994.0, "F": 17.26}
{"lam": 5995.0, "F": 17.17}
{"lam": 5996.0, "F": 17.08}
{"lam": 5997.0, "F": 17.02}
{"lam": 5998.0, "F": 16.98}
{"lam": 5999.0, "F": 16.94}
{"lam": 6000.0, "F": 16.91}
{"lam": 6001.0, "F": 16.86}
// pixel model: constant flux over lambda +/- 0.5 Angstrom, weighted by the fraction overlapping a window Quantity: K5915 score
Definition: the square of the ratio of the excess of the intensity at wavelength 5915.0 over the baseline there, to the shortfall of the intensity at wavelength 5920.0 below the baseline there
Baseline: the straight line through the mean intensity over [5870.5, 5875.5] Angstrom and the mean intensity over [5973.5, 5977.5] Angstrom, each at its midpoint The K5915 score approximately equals 1.6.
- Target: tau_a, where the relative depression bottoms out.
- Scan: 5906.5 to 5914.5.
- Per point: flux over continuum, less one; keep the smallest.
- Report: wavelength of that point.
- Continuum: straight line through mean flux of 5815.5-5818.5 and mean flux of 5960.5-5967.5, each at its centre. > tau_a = 5910.0 Angstrom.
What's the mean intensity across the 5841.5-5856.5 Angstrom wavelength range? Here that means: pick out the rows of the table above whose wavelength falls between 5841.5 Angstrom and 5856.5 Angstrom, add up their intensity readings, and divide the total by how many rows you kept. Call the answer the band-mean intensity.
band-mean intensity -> 17.6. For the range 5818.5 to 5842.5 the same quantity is 17.7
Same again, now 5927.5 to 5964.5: 17.5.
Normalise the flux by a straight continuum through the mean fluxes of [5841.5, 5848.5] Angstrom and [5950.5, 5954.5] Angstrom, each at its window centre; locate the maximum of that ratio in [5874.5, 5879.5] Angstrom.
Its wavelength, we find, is 5879.0 Angstrom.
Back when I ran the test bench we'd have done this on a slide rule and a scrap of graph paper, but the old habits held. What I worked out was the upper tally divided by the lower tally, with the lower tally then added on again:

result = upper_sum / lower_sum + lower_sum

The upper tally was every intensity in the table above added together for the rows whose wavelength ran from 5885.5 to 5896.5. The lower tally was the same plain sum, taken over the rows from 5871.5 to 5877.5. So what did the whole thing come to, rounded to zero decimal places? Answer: 107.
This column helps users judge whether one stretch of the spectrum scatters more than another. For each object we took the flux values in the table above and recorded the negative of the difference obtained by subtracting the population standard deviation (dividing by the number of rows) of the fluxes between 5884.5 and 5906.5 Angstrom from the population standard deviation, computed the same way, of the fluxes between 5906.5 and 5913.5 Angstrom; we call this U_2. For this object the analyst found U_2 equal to 0.12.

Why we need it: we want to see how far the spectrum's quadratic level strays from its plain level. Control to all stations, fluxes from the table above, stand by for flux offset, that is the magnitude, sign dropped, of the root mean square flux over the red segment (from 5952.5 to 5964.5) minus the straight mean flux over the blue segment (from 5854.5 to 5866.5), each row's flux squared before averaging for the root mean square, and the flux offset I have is 0.16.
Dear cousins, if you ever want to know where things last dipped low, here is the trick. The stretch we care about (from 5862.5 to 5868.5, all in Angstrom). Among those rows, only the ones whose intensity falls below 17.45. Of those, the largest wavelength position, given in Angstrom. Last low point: 5868.0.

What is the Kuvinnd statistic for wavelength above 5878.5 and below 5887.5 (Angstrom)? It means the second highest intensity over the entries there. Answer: 17.81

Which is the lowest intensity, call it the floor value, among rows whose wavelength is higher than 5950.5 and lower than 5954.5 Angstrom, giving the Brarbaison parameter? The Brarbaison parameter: 17.68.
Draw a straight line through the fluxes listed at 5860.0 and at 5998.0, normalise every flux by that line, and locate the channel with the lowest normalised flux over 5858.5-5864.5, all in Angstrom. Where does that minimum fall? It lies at 5859.0 Angstrom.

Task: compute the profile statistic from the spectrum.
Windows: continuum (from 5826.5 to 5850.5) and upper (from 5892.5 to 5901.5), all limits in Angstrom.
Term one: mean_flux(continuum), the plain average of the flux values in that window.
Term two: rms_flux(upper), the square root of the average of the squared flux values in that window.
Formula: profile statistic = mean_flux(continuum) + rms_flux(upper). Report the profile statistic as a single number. 35.2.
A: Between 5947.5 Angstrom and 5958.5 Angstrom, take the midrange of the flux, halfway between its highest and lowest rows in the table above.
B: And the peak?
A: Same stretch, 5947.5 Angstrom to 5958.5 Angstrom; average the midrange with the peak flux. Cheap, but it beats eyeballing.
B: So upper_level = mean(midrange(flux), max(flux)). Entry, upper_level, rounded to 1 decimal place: 17.6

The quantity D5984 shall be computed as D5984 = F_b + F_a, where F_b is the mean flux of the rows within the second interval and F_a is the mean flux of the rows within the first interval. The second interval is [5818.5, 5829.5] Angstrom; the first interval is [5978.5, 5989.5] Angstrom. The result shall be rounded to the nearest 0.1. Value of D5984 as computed 35.3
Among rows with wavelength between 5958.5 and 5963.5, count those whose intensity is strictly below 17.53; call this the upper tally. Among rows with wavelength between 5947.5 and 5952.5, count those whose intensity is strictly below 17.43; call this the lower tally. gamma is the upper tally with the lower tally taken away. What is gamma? 5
